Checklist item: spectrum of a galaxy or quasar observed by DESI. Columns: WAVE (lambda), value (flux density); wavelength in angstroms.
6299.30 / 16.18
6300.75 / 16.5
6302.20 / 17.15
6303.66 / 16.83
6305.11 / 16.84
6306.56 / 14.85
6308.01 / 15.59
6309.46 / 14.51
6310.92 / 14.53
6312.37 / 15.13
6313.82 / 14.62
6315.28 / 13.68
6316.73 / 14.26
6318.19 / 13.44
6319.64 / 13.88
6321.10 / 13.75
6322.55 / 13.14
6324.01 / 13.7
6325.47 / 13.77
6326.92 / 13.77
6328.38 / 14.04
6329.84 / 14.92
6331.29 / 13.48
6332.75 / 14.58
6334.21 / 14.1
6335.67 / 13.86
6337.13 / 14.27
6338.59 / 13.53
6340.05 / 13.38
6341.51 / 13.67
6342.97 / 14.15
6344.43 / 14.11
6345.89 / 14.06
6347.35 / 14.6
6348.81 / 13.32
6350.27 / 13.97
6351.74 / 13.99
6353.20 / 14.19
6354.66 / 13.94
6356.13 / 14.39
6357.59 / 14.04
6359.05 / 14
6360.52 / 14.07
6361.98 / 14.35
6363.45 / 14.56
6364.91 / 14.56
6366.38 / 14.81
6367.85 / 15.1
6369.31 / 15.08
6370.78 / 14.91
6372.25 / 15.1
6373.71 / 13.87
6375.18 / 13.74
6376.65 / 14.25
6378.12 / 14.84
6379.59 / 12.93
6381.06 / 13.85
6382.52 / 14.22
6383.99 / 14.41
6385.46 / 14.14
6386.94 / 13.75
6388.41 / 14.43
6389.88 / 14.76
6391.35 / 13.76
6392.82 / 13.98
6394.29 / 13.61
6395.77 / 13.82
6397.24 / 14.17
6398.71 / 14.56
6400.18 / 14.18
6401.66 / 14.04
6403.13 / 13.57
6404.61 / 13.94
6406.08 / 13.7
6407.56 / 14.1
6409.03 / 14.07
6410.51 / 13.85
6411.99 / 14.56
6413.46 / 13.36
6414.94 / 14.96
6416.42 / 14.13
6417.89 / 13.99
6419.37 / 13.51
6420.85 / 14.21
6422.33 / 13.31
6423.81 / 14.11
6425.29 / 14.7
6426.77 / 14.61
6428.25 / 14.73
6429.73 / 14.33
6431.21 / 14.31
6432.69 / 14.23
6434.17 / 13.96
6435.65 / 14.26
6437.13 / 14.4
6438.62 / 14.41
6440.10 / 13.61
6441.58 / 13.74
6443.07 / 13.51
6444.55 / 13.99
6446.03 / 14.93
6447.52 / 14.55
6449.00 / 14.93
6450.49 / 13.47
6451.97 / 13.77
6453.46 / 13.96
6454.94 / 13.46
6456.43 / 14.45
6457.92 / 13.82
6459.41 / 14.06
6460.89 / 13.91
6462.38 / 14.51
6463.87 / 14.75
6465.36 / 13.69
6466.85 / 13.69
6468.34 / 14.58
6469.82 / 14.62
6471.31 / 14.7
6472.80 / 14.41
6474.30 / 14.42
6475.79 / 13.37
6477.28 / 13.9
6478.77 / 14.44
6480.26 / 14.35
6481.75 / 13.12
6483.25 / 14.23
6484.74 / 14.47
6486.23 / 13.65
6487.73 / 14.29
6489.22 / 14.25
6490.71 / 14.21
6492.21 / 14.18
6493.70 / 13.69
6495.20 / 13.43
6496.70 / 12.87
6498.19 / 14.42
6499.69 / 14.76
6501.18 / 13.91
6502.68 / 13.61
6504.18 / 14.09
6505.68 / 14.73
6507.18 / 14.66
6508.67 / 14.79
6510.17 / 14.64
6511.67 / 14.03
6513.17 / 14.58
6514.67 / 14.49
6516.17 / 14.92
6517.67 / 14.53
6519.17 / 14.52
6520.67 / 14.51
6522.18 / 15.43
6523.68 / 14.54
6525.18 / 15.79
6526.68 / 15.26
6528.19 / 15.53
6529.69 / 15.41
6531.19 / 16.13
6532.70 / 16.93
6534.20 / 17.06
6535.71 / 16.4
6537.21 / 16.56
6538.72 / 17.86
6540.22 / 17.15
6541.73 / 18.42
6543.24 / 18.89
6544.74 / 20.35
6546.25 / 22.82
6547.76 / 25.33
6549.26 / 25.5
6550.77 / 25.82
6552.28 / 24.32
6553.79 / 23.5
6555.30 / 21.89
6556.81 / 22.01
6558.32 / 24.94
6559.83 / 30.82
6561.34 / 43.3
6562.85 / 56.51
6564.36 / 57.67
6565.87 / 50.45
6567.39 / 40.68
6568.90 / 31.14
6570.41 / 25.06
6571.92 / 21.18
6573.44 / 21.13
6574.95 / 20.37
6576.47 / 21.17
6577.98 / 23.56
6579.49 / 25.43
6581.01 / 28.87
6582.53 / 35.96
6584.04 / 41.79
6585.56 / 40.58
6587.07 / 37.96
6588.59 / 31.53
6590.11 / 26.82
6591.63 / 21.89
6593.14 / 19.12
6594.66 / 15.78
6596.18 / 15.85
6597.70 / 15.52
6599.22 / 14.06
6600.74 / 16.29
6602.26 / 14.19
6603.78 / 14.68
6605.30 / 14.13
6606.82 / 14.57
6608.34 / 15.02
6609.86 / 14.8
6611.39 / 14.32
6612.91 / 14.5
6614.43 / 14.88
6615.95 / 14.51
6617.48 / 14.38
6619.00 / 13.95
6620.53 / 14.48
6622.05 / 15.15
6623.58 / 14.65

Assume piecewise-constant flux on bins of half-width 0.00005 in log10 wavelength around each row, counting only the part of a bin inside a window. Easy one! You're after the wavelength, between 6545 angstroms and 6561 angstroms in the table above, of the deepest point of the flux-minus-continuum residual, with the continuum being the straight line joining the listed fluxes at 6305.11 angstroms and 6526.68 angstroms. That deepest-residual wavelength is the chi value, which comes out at 6555.30 angstroms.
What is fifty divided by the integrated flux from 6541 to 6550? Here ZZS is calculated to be 0.25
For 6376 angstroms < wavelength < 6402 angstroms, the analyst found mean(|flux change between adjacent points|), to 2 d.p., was 0.51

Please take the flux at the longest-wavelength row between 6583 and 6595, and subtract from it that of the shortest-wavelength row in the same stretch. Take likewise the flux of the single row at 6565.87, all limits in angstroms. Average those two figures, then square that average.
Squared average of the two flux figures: 149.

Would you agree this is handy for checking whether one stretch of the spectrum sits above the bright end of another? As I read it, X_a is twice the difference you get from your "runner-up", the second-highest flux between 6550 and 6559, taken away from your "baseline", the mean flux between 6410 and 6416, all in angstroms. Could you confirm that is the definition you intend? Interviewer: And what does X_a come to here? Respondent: -22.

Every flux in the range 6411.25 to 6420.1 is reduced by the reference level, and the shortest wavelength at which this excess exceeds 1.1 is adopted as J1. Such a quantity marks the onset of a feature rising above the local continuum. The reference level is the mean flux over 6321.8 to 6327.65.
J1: 6414.94 angstroms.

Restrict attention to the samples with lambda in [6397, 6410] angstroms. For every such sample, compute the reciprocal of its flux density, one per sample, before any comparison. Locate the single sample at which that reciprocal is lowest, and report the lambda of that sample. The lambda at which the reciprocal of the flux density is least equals 6398.71 angstroms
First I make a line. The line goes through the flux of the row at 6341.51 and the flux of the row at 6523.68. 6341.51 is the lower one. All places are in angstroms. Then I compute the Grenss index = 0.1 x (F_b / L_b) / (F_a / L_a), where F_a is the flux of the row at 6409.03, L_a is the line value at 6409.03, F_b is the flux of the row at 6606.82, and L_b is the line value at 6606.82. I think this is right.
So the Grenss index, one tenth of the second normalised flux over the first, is 0.097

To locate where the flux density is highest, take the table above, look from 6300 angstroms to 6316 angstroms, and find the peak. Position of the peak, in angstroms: 6302.20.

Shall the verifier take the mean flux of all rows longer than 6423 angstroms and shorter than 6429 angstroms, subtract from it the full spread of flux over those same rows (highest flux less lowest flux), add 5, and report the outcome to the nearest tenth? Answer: 18.9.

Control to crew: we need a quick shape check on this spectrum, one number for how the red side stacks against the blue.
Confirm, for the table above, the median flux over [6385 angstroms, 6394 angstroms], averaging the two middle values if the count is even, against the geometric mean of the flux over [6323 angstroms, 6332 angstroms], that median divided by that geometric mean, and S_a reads 1.0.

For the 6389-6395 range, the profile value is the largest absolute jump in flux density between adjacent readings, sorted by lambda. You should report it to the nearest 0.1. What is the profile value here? 1.0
